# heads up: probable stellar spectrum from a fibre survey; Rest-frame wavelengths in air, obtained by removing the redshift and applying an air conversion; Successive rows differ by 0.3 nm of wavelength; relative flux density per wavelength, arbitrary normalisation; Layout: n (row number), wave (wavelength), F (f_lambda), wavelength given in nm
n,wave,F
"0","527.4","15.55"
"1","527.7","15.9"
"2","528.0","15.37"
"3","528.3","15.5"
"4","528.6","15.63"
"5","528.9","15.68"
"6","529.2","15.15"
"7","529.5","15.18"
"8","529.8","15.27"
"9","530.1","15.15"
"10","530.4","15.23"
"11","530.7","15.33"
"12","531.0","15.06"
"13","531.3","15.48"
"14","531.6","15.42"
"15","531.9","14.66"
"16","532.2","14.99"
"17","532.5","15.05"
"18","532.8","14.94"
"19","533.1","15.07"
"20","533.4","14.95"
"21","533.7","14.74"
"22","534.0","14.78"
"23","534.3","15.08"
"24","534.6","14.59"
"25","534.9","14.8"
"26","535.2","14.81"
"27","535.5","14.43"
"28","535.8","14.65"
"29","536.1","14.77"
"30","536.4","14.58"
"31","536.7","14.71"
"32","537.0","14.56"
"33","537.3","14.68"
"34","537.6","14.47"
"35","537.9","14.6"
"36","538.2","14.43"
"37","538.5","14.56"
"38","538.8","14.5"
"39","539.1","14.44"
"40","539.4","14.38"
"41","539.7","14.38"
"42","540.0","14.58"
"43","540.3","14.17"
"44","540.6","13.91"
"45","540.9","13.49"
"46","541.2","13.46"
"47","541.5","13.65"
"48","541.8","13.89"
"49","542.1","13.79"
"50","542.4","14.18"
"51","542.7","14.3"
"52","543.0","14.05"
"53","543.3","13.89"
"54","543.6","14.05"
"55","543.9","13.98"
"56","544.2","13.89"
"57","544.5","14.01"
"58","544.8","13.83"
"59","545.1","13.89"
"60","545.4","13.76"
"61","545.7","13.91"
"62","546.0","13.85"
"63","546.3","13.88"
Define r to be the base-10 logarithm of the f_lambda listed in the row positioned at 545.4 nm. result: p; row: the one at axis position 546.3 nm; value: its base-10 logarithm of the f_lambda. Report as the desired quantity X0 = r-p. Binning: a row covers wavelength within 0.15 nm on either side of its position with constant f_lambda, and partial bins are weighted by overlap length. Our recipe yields -0.004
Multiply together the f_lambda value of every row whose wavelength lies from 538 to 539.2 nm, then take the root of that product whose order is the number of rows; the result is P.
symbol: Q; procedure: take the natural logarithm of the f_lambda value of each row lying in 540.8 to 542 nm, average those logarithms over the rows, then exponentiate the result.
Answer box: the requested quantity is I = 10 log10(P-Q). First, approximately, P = 14.5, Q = 13.6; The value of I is -0.7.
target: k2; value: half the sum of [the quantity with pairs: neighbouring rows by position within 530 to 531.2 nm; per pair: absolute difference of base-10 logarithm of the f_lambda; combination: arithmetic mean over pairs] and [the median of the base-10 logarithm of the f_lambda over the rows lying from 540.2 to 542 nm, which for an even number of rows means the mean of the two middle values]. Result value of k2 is 0.572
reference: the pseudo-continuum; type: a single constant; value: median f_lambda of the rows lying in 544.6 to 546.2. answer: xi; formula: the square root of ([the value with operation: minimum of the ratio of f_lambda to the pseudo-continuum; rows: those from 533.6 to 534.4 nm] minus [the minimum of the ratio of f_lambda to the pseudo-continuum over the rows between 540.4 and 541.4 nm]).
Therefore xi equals 0.30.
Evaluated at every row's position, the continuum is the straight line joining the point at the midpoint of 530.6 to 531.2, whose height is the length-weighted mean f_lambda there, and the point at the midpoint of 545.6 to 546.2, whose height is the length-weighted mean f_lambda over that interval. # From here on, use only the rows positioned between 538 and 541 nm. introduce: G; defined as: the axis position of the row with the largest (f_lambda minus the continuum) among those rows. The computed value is 540.0 nm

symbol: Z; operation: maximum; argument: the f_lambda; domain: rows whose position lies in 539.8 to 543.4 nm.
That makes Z 14.58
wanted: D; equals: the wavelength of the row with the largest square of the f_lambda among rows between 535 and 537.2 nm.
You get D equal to 535.2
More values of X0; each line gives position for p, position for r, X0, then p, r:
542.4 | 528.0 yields 0.035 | 1.15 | 1.19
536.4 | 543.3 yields -0.021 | 1.16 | 1.14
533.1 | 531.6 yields 0.010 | 1.18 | 1.19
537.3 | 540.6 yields -0.023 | 1.17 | 1.14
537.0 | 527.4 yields 0.029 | 1.16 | 1.19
